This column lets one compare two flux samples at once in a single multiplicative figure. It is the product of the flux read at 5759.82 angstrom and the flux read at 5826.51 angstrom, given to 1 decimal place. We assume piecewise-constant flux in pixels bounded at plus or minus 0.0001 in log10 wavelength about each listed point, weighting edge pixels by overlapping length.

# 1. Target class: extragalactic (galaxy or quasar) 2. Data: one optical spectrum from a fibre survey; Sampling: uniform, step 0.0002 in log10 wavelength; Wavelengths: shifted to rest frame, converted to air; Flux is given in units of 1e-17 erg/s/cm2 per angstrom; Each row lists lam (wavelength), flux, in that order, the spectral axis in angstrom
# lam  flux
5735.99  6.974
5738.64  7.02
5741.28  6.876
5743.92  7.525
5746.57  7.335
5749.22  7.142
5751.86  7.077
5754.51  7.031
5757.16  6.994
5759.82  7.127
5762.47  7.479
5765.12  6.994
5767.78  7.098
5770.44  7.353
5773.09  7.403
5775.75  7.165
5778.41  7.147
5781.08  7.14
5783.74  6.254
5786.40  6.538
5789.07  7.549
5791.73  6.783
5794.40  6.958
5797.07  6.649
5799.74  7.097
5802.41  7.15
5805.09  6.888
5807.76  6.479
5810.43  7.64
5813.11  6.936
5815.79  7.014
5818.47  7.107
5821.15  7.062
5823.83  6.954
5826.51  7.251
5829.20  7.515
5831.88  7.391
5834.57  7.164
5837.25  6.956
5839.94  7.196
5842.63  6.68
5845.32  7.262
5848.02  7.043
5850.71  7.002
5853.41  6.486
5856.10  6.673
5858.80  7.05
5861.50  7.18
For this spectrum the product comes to 51.7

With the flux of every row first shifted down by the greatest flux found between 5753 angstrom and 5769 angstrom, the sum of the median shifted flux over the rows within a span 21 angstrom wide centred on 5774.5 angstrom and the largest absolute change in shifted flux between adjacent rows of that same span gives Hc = 0.55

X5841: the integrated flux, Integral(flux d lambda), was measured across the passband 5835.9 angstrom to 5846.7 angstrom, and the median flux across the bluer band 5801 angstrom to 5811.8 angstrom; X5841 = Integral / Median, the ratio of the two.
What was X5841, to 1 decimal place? 10.8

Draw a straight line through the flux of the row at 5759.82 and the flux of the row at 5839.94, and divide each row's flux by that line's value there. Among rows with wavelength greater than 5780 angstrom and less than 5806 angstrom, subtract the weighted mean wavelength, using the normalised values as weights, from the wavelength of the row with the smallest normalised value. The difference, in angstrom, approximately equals -9.4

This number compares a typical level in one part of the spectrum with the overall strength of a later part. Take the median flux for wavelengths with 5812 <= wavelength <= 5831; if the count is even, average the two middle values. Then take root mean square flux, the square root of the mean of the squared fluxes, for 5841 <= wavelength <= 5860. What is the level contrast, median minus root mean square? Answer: 0.17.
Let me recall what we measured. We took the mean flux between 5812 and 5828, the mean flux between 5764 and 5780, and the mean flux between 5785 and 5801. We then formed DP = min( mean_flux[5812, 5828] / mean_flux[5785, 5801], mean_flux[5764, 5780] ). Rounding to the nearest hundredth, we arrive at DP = 1.02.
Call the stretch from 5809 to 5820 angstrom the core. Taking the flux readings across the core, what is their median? 7.06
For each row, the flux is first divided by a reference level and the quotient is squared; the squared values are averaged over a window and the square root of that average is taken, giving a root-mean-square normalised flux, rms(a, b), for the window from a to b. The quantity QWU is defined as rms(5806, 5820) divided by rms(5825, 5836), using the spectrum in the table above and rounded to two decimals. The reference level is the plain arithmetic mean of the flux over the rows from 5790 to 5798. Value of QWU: 0.96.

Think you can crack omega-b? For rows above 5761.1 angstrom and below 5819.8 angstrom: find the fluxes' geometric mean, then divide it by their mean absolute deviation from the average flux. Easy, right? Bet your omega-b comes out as 27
